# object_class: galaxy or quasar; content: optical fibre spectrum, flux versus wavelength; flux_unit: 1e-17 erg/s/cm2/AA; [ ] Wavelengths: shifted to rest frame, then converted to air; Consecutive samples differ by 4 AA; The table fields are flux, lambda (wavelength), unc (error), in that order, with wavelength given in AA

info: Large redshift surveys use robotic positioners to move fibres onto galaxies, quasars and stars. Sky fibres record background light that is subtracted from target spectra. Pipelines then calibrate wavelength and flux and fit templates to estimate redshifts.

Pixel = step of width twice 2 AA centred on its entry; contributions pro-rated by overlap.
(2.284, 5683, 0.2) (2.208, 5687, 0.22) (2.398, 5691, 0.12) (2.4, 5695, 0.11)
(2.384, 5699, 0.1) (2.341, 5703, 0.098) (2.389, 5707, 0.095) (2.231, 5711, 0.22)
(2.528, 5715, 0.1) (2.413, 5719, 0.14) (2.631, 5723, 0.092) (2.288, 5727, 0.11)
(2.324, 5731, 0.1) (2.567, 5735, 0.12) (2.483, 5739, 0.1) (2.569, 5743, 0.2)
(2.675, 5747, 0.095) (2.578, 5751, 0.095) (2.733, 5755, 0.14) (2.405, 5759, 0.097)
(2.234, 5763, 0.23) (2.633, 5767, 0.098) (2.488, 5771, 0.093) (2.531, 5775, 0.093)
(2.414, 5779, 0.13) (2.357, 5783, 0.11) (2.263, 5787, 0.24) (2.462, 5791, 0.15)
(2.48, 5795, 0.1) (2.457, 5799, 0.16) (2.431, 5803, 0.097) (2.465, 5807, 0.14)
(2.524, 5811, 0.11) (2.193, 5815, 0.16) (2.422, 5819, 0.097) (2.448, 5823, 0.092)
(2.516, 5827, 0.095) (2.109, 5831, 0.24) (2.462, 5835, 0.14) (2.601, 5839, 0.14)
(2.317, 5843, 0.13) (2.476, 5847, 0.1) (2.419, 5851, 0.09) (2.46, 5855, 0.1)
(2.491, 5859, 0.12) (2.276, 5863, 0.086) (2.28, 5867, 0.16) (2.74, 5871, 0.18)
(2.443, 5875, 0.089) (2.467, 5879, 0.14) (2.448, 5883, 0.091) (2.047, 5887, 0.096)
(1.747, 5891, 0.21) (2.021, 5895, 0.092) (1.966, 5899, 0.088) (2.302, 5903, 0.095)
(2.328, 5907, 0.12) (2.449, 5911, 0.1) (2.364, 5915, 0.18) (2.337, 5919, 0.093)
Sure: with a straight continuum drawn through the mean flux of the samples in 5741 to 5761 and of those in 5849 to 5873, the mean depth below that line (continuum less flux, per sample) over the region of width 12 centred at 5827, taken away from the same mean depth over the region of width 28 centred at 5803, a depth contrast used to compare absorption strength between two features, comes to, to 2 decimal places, -0.04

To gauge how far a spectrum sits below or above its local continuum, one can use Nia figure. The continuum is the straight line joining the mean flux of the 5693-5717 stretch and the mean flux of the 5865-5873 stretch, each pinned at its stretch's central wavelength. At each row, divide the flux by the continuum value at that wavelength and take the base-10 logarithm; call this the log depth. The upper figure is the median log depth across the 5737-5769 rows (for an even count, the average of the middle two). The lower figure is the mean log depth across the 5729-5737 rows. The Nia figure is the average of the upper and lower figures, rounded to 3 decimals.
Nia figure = 0.018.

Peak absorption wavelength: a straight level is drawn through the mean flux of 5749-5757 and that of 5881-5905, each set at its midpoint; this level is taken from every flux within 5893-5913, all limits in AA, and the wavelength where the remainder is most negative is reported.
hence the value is 5899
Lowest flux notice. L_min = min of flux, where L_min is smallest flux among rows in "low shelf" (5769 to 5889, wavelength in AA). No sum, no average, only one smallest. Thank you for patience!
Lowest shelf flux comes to 2.047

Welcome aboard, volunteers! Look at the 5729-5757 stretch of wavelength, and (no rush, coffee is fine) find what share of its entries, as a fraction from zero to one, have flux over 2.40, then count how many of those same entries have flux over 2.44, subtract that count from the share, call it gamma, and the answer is -5.1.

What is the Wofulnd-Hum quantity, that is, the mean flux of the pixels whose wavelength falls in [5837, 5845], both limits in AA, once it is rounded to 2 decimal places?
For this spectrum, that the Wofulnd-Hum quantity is 2.46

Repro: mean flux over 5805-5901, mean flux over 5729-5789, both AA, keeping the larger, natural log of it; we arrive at 0.910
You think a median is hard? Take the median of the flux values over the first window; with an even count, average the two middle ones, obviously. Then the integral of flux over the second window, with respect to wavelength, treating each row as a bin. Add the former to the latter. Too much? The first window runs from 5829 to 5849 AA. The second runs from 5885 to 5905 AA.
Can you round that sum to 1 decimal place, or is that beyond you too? 42.8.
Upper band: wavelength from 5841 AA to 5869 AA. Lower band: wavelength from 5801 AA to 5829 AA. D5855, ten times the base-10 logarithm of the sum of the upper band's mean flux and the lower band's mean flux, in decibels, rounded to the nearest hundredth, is 6.83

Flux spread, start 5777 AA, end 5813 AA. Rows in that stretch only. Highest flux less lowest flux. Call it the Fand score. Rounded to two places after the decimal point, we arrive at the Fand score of 0.26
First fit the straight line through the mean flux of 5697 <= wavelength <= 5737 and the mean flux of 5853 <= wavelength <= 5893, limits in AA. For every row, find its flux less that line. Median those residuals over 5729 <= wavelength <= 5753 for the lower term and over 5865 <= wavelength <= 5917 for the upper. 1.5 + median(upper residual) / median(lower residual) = 1.5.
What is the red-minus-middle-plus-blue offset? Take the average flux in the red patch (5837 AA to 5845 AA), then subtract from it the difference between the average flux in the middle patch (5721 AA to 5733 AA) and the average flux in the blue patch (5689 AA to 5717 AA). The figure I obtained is 2.43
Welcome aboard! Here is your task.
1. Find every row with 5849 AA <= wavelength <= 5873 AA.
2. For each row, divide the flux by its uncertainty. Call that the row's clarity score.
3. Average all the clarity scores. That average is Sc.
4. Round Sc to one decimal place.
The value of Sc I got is 21.4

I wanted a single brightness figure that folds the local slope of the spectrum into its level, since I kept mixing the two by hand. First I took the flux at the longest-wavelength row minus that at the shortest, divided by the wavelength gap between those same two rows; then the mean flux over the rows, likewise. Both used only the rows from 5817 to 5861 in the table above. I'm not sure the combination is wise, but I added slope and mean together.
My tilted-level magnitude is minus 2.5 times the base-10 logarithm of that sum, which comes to -0.96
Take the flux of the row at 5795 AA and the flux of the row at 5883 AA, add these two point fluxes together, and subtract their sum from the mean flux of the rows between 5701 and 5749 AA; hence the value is -2.47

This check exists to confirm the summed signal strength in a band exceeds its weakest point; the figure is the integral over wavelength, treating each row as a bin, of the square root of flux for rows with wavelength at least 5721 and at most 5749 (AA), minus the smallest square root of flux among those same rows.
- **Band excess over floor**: 43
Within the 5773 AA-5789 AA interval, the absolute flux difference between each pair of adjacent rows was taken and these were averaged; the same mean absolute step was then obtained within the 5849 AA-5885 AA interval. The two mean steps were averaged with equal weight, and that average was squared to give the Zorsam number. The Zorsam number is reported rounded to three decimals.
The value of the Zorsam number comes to 0.013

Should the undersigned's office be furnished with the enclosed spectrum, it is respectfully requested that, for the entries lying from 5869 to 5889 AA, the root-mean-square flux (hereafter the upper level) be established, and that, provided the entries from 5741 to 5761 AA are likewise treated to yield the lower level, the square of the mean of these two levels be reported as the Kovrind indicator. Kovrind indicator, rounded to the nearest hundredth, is 6.33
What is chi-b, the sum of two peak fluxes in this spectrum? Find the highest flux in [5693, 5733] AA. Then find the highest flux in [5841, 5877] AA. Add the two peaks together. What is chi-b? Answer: 5.37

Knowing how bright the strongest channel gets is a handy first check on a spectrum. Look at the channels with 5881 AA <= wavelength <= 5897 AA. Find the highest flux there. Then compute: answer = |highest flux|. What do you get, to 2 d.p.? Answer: 2.45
